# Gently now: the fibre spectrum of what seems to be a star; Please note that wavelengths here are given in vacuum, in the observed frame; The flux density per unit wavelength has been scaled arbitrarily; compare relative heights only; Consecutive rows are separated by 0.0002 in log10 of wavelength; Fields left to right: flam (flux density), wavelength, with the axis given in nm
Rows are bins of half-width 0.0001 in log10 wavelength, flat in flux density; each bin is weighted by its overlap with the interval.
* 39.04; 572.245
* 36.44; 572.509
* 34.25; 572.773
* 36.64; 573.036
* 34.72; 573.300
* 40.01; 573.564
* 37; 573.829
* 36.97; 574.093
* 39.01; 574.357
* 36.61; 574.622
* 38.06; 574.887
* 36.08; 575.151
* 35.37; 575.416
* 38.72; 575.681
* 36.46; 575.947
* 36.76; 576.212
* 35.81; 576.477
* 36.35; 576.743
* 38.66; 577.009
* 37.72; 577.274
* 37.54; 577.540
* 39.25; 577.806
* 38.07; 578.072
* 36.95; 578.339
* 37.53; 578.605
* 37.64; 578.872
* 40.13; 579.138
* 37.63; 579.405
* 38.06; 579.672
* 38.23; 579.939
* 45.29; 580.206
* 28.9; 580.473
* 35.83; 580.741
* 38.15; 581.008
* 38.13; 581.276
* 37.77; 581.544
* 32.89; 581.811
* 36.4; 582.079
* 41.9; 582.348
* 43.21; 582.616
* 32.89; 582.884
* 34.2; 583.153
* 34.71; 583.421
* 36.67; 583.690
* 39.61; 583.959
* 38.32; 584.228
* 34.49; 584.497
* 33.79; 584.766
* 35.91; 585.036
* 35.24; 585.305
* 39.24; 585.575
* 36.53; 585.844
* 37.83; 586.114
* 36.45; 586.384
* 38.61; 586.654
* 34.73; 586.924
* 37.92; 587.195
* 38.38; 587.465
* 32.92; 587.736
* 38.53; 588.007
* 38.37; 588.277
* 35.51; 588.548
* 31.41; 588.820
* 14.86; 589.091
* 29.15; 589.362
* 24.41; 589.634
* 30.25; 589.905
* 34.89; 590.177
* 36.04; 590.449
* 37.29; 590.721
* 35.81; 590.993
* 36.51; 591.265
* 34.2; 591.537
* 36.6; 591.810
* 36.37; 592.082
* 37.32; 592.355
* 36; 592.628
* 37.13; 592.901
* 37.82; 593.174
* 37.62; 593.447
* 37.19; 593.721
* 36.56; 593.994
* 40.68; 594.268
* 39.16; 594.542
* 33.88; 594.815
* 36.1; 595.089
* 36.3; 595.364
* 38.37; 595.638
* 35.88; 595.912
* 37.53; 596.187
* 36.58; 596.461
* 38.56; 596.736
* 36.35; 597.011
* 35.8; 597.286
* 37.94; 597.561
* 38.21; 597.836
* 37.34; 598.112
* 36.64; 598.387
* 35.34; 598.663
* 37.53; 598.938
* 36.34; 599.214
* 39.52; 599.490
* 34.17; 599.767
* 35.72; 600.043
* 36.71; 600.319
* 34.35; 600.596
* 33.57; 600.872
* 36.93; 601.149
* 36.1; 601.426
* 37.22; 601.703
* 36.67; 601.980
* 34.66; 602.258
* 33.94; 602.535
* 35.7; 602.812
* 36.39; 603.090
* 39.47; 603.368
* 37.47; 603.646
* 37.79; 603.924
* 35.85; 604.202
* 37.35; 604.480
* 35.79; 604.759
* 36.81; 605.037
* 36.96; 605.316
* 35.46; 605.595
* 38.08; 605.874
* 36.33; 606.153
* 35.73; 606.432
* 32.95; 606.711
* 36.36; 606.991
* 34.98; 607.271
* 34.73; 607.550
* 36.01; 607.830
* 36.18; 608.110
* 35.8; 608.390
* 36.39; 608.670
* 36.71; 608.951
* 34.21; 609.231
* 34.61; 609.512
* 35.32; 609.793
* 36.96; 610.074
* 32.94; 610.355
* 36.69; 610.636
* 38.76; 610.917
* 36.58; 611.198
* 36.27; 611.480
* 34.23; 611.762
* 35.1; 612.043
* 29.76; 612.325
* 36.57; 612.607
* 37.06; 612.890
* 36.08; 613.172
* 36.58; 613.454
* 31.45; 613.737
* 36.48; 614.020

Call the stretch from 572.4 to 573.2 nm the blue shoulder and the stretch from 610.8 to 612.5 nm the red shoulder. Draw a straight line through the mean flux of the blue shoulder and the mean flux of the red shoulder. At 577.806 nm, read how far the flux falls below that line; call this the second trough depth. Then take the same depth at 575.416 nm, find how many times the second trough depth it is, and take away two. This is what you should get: -2.1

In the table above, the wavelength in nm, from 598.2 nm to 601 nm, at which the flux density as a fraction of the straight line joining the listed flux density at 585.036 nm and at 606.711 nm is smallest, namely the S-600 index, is 600.872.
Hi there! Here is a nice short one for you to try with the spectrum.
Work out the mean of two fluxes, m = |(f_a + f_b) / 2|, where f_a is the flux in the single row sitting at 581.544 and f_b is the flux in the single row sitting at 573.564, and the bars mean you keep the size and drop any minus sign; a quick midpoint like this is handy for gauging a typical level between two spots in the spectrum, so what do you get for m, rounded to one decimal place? 38.9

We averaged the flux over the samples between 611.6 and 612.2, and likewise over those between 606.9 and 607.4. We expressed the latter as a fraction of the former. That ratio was 1.03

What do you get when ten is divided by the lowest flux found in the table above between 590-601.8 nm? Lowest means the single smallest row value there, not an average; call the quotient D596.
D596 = 0.298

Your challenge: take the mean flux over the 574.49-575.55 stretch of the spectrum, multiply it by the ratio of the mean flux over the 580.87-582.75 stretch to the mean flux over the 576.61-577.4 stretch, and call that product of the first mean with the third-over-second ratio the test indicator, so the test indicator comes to 37.3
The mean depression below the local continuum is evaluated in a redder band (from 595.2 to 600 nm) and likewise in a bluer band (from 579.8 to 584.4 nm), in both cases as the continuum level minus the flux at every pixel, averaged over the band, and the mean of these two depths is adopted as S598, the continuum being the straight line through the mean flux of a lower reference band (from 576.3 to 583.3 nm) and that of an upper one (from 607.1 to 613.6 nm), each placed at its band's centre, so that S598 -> -0.2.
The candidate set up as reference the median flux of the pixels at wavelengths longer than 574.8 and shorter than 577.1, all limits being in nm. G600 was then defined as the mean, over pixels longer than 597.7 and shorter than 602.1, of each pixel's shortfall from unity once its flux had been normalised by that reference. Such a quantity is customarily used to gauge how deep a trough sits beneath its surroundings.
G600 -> 0.00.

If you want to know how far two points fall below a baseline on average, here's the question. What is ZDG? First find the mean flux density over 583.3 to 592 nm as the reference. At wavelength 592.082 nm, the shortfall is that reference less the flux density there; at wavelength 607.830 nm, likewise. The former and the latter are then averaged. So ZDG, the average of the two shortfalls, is -1.3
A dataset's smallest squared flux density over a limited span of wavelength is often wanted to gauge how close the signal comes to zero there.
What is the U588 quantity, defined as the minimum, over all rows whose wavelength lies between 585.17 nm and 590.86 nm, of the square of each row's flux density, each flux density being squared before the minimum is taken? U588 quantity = 221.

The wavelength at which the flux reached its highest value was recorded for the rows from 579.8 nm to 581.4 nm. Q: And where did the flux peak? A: 580.206 nm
